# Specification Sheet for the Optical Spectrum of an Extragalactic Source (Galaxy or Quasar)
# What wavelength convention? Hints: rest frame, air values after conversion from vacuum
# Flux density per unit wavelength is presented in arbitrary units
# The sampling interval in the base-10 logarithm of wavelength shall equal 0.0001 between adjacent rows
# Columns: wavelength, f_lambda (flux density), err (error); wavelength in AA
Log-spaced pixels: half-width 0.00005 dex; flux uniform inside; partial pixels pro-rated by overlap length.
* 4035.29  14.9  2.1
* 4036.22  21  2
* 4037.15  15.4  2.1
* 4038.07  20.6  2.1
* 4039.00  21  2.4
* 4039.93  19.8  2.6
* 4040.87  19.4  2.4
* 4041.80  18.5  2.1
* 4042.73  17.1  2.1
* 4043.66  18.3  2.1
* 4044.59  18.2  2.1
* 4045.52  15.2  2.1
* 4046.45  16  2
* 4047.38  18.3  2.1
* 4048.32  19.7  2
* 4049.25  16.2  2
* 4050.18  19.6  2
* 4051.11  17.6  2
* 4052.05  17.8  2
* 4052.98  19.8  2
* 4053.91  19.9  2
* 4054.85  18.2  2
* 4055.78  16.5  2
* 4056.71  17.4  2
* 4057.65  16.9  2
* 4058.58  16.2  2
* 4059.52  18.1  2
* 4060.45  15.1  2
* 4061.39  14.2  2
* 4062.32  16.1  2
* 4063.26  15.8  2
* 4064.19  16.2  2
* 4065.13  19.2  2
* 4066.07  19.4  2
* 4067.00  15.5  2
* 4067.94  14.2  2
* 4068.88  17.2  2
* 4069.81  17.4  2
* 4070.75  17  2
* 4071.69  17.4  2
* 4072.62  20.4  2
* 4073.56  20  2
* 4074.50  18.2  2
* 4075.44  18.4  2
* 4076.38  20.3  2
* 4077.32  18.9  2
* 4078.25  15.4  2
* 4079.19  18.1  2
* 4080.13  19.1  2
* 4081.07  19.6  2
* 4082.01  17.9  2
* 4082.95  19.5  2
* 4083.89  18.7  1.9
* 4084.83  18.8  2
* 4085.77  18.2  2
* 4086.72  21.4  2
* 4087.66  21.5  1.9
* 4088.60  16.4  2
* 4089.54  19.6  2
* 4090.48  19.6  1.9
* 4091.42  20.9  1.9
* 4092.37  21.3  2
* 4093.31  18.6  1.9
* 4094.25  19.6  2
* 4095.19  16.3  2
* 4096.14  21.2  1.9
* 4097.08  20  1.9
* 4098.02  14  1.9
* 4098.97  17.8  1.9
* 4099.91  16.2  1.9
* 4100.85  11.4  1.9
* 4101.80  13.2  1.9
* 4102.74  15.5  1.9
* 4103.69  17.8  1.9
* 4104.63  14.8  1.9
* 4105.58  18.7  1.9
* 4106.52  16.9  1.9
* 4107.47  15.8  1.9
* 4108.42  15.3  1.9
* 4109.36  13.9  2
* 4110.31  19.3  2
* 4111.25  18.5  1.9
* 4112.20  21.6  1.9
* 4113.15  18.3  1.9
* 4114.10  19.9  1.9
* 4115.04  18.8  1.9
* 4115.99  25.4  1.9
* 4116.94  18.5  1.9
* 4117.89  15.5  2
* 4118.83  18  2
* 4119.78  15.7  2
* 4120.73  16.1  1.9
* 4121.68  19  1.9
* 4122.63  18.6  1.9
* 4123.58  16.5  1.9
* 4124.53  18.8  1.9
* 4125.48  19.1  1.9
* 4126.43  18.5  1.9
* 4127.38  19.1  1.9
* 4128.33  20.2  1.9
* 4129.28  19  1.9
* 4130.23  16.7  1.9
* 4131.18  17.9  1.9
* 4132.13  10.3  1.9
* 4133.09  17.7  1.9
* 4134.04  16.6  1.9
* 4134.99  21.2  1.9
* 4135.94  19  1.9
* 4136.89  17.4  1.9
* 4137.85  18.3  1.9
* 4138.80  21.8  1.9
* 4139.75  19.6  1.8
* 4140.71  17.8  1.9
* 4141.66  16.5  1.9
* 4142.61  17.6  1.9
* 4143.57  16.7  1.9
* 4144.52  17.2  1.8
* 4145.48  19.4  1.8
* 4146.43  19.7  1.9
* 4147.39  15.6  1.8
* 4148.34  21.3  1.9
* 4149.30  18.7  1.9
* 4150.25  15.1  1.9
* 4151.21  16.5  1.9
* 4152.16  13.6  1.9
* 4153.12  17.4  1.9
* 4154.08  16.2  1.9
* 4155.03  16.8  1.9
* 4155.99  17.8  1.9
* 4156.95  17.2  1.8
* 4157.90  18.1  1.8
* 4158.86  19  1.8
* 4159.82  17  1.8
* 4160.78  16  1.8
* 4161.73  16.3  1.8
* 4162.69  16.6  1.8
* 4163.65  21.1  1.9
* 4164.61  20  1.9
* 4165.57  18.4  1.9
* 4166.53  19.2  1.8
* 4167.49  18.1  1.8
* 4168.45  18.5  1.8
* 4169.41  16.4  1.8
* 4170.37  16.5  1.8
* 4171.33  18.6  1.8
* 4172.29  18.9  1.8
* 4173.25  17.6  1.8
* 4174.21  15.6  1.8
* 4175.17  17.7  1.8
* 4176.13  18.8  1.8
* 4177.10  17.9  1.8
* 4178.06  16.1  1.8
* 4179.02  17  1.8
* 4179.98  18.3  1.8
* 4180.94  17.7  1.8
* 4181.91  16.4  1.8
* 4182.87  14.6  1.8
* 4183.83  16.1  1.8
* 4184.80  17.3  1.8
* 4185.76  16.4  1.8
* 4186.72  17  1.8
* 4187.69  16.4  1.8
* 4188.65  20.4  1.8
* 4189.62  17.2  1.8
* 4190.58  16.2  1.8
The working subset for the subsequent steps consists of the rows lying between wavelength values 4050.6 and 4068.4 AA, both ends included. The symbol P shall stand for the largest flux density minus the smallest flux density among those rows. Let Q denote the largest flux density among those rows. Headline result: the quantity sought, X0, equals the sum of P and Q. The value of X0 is 25.6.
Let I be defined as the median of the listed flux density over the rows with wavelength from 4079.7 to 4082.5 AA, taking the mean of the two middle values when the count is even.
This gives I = 19.1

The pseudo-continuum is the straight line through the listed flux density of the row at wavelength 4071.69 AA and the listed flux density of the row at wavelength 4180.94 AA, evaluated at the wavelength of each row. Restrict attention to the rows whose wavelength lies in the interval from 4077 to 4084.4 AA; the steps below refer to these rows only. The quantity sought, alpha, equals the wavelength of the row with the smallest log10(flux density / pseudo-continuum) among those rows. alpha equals 4078.25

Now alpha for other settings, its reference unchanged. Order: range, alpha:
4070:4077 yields 4070.75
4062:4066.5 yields 4063.26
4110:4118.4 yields 4117.89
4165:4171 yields 4169.41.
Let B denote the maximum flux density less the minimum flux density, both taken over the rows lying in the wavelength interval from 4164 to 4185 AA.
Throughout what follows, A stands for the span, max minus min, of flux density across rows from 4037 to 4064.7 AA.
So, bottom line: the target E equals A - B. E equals 1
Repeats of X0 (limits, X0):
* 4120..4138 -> 32.1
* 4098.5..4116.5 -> 39.4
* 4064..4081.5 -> 26.6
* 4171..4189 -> 26.2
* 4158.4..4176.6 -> 26.6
